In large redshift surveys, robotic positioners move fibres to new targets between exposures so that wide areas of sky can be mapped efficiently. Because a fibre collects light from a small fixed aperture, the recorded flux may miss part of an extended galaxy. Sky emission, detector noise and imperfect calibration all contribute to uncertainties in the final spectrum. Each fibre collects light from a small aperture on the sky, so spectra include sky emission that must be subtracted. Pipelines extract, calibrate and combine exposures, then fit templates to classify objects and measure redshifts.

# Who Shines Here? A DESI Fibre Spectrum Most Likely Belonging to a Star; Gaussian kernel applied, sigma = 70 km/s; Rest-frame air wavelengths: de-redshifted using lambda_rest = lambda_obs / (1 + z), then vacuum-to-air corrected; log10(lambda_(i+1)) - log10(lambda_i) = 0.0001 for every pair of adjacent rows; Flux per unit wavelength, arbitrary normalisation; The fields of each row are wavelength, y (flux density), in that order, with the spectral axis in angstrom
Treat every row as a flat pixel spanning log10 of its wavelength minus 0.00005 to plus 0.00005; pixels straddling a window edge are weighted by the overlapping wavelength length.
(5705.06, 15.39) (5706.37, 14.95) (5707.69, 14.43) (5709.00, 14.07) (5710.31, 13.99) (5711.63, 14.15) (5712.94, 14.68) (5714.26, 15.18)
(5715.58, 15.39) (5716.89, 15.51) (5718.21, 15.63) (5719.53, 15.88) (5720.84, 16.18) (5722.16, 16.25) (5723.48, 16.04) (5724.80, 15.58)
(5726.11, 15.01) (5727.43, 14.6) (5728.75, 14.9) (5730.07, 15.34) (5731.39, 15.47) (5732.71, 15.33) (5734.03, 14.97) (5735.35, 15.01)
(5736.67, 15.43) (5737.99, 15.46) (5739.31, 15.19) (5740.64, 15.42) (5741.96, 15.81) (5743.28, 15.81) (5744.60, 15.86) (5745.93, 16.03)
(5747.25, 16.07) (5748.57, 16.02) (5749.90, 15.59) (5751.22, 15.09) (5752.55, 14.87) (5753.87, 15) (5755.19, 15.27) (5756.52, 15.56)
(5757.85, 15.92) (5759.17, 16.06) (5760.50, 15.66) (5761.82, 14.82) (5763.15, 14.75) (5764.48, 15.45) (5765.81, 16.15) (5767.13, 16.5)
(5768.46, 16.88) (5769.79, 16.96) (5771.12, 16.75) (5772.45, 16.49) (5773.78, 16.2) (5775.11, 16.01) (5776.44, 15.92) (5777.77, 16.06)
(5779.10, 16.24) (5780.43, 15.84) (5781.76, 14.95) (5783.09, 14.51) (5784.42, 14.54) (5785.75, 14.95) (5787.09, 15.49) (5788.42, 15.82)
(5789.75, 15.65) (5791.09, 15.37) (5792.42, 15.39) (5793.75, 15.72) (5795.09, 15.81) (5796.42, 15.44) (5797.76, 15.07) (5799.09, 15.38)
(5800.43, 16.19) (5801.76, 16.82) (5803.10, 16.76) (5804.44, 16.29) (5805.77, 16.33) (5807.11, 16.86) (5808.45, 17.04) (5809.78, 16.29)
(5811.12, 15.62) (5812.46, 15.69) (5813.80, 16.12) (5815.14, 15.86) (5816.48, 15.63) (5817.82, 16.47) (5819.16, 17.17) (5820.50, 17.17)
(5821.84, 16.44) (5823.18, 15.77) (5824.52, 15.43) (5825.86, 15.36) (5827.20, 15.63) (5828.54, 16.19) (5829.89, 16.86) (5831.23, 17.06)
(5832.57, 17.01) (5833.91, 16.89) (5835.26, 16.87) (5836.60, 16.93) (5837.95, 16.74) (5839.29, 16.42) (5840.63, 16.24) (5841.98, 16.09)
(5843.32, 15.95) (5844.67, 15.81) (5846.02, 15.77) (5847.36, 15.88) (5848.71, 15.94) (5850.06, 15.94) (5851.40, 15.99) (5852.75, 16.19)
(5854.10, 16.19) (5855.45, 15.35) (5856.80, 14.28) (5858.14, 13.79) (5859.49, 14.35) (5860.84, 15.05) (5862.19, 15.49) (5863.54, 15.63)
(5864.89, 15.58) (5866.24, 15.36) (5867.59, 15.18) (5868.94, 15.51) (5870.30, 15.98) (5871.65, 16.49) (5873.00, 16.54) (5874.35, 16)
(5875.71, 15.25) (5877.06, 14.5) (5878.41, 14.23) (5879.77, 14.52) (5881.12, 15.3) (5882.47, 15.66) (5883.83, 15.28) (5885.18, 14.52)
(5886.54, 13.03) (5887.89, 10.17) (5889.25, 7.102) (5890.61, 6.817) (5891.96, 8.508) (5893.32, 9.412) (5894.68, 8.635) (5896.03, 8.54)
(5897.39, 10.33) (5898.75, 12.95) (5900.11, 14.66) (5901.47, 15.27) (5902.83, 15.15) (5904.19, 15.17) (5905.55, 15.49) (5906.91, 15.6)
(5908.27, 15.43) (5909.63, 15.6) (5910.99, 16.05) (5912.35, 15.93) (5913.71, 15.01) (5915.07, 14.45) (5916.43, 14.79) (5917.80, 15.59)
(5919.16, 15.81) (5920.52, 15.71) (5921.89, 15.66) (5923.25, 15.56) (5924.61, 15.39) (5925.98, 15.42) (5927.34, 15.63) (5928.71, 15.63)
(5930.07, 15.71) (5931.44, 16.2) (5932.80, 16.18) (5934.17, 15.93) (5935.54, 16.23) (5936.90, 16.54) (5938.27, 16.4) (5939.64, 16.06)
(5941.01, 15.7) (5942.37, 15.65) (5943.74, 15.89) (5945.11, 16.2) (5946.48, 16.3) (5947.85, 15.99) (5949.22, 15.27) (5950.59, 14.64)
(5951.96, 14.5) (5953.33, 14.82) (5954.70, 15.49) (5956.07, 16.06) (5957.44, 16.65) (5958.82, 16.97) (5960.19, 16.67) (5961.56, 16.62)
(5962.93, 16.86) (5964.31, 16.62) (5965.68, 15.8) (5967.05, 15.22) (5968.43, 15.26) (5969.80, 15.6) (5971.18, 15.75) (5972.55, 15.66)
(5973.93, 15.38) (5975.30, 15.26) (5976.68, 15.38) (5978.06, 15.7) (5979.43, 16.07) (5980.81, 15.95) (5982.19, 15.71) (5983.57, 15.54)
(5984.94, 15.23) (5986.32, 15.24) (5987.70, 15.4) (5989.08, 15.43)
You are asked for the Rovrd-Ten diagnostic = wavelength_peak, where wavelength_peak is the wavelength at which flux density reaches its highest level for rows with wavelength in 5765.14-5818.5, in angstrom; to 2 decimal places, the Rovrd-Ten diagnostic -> 5808.45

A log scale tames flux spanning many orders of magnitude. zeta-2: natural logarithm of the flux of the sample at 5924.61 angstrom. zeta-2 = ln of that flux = 2.73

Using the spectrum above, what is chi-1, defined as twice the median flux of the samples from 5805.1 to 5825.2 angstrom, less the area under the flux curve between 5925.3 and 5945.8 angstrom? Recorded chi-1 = -295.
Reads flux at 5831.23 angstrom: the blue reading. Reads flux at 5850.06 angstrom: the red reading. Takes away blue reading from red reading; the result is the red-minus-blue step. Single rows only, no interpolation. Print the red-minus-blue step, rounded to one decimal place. -1.1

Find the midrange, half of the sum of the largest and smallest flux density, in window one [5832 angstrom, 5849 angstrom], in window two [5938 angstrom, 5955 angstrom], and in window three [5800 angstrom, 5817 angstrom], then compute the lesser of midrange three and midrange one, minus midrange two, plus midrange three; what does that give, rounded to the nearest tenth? 17.2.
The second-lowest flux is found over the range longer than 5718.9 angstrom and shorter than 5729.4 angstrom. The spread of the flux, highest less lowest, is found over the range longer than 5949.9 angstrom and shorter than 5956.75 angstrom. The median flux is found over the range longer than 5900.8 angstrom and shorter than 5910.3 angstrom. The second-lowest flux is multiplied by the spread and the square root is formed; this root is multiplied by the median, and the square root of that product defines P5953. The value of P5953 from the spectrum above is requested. 8.6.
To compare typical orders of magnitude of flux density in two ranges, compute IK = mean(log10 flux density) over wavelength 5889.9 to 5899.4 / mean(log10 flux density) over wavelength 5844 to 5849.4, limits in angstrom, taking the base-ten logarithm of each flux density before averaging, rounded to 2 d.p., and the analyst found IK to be 0.80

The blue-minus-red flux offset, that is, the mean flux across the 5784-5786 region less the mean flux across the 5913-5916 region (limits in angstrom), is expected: 0.0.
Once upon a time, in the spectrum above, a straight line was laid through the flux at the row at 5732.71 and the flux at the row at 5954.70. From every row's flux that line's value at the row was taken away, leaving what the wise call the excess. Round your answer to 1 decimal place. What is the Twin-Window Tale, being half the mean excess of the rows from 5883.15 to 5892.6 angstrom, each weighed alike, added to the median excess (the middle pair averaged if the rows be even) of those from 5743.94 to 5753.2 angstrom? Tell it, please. -1.8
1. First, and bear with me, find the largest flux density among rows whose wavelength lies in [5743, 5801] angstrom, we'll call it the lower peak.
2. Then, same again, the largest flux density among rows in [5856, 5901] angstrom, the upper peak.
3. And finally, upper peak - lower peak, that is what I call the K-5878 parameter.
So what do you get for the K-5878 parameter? -0.42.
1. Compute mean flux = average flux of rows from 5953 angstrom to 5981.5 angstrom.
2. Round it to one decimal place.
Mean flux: 15.9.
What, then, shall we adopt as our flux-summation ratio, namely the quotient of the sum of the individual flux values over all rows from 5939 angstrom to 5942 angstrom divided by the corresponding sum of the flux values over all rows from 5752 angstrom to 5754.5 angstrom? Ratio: 1.06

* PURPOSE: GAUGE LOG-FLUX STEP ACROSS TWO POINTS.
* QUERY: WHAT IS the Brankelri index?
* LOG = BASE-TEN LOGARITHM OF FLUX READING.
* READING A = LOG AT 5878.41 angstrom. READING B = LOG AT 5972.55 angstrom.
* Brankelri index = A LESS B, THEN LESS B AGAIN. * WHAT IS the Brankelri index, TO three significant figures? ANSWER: -1.24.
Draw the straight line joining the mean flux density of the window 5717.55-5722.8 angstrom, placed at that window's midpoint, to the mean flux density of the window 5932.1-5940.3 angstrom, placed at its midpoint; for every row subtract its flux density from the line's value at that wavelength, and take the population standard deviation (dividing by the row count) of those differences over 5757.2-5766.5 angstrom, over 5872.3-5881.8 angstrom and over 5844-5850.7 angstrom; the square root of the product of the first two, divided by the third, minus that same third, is 10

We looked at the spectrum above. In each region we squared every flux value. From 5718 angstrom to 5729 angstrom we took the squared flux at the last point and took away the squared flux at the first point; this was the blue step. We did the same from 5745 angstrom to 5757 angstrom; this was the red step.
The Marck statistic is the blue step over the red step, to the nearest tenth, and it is 1.5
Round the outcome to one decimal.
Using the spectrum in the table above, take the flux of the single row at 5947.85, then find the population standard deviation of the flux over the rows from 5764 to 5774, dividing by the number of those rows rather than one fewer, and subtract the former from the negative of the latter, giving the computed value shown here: -16.4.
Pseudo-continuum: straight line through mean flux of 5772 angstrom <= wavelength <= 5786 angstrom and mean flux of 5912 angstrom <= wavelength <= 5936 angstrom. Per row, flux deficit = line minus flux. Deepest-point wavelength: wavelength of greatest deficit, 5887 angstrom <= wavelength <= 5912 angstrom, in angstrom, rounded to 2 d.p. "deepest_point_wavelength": 5890.61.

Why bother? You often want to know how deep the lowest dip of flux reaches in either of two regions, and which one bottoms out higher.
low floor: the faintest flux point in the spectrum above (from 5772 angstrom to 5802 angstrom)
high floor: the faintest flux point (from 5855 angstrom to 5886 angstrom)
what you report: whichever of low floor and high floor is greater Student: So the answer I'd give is 14.5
